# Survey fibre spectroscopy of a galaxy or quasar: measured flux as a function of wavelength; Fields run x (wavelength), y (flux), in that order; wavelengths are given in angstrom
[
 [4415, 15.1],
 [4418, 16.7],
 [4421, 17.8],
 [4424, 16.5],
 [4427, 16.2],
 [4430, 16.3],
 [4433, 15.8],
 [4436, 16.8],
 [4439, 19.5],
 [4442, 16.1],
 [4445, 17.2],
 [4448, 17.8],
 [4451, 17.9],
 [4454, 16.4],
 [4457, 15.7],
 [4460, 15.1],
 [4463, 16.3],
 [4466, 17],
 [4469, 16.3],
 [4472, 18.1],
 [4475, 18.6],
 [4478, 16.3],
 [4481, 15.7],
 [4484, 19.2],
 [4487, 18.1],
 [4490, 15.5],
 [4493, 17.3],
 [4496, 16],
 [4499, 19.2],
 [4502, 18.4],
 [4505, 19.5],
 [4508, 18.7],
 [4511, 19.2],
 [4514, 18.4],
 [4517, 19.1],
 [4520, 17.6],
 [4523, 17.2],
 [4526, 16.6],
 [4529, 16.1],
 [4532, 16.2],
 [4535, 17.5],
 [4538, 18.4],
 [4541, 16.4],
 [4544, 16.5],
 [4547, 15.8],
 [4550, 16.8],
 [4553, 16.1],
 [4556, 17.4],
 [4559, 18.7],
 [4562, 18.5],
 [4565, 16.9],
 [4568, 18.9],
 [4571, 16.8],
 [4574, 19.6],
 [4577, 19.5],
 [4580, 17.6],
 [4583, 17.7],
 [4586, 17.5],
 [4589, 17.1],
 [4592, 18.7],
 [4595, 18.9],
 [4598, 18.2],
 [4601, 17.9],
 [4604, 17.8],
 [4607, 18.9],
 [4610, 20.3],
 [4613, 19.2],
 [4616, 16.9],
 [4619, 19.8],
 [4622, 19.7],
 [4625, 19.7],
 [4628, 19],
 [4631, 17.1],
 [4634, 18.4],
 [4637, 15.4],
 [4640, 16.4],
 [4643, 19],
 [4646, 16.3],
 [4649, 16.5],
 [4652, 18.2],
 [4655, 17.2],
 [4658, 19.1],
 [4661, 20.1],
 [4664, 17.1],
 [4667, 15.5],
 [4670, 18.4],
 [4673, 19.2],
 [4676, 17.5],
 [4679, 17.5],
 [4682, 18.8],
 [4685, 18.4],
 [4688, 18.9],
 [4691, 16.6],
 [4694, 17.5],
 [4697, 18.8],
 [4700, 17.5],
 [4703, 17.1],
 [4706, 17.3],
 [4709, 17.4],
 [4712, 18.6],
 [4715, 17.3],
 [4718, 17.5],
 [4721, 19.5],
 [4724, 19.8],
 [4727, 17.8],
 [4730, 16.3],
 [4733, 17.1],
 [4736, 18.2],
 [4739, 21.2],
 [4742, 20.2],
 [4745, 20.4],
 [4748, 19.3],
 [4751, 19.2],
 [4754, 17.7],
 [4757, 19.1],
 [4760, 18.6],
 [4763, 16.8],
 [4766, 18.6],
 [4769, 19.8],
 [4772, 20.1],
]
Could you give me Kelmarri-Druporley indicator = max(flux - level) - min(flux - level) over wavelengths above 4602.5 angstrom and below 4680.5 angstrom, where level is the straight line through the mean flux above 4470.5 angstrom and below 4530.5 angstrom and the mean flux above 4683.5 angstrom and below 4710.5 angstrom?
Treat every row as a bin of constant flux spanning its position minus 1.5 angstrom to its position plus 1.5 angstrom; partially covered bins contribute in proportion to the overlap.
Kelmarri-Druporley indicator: 4.9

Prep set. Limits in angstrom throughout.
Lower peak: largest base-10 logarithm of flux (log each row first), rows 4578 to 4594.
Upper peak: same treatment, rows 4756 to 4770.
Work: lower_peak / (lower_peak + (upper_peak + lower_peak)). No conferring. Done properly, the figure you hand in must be 0.331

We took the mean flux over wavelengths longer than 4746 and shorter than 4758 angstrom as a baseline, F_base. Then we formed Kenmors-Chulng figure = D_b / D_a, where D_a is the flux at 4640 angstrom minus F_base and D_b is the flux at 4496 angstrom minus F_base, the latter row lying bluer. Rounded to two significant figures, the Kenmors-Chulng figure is 1.2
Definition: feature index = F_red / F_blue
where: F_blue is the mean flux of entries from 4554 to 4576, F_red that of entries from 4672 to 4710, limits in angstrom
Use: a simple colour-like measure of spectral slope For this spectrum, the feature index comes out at 0.987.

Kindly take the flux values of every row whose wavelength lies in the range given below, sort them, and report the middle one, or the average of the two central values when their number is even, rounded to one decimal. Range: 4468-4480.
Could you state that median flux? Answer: 17.2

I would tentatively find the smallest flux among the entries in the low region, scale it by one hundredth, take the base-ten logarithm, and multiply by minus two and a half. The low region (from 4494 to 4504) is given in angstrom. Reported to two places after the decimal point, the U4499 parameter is 1.99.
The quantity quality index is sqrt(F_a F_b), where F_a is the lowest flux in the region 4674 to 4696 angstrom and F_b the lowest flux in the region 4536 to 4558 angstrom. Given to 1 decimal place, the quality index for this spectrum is 16.2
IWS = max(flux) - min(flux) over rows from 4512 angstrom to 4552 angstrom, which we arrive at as 3.3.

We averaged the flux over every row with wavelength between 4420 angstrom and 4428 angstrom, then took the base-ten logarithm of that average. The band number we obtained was 1.23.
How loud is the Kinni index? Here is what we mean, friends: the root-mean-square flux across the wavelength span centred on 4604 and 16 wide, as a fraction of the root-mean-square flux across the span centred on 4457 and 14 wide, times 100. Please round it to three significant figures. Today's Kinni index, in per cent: 114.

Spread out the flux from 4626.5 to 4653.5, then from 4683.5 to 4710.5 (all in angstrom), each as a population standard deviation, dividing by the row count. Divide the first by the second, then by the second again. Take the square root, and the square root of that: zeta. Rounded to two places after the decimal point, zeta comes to 1.22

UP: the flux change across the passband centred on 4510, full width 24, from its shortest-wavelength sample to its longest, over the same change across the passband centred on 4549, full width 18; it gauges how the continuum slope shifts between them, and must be -1.6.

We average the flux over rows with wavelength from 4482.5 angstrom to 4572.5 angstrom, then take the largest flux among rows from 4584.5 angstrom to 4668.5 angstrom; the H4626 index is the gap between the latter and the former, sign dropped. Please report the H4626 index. 2.73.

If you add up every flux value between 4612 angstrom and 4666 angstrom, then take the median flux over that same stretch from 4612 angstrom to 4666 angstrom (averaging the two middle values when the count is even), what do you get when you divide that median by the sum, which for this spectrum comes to 0.0563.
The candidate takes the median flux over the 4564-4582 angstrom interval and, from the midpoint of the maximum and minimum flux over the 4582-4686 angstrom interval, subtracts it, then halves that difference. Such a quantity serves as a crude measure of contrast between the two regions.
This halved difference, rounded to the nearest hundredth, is -0.20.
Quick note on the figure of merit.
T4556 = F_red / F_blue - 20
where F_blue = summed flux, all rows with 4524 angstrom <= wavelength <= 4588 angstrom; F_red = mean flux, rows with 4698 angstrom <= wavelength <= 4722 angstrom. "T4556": -20.0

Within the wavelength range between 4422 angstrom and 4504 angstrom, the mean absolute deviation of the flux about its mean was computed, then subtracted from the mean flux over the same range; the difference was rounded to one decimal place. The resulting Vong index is 16.0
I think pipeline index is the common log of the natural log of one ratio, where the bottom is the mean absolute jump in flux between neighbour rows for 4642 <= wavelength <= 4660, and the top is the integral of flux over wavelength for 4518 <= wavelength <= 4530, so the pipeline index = 0.691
